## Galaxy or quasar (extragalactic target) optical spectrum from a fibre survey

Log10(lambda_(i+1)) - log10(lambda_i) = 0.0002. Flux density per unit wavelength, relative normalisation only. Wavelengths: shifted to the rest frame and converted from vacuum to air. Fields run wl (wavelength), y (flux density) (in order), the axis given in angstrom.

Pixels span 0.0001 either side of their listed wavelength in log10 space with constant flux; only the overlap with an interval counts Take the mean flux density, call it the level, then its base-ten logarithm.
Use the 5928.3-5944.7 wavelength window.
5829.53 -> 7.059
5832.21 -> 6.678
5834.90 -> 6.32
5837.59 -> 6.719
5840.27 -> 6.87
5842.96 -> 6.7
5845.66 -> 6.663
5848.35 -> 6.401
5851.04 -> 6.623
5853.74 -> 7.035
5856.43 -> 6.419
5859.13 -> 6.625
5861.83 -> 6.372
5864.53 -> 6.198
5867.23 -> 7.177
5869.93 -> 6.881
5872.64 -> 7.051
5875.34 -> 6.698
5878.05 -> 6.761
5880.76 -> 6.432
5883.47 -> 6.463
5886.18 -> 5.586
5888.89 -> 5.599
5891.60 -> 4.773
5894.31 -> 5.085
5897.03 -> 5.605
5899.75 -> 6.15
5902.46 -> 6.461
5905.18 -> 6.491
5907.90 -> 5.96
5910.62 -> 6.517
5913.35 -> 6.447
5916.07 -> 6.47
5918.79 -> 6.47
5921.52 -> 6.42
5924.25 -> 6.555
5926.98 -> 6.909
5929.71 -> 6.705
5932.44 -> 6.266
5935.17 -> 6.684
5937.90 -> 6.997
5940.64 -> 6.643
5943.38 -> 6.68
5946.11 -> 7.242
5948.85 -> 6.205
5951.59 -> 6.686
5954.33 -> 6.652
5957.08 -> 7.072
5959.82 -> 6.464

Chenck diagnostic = 0.824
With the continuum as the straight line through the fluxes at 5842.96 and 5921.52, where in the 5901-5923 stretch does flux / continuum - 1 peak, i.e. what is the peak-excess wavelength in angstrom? 5910.62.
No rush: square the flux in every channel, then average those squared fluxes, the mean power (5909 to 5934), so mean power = 43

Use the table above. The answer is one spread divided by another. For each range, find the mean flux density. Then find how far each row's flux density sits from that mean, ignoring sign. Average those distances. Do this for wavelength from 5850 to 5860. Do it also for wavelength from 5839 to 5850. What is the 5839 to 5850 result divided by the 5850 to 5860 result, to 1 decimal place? 0.7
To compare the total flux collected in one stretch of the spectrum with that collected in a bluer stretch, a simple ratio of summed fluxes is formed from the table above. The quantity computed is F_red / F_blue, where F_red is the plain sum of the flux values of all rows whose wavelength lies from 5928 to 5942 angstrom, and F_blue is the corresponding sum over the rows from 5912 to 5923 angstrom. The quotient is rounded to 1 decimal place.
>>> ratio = 1.3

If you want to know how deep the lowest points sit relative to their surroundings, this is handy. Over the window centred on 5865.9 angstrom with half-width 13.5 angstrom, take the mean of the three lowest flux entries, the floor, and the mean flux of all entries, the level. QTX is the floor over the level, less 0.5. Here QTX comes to 0.442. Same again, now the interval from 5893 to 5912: 0.419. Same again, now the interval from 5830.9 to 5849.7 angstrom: 0.476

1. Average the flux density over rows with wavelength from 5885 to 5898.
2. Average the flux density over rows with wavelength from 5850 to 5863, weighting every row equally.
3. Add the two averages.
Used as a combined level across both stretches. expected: 11.9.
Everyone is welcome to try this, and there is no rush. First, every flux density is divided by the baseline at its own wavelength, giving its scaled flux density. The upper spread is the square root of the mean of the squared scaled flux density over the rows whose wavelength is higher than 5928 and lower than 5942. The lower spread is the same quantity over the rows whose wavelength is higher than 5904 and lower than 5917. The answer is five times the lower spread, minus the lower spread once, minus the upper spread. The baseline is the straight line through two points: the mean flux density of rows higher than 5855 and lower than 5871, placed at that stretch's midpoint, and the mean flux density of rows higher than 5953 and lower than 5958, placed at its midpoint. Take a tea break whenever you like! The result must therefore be 2.81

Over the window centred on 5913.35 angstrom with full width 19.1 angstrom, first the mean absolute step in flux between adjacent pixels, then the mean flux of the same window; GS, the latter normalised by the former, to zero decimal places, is 31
